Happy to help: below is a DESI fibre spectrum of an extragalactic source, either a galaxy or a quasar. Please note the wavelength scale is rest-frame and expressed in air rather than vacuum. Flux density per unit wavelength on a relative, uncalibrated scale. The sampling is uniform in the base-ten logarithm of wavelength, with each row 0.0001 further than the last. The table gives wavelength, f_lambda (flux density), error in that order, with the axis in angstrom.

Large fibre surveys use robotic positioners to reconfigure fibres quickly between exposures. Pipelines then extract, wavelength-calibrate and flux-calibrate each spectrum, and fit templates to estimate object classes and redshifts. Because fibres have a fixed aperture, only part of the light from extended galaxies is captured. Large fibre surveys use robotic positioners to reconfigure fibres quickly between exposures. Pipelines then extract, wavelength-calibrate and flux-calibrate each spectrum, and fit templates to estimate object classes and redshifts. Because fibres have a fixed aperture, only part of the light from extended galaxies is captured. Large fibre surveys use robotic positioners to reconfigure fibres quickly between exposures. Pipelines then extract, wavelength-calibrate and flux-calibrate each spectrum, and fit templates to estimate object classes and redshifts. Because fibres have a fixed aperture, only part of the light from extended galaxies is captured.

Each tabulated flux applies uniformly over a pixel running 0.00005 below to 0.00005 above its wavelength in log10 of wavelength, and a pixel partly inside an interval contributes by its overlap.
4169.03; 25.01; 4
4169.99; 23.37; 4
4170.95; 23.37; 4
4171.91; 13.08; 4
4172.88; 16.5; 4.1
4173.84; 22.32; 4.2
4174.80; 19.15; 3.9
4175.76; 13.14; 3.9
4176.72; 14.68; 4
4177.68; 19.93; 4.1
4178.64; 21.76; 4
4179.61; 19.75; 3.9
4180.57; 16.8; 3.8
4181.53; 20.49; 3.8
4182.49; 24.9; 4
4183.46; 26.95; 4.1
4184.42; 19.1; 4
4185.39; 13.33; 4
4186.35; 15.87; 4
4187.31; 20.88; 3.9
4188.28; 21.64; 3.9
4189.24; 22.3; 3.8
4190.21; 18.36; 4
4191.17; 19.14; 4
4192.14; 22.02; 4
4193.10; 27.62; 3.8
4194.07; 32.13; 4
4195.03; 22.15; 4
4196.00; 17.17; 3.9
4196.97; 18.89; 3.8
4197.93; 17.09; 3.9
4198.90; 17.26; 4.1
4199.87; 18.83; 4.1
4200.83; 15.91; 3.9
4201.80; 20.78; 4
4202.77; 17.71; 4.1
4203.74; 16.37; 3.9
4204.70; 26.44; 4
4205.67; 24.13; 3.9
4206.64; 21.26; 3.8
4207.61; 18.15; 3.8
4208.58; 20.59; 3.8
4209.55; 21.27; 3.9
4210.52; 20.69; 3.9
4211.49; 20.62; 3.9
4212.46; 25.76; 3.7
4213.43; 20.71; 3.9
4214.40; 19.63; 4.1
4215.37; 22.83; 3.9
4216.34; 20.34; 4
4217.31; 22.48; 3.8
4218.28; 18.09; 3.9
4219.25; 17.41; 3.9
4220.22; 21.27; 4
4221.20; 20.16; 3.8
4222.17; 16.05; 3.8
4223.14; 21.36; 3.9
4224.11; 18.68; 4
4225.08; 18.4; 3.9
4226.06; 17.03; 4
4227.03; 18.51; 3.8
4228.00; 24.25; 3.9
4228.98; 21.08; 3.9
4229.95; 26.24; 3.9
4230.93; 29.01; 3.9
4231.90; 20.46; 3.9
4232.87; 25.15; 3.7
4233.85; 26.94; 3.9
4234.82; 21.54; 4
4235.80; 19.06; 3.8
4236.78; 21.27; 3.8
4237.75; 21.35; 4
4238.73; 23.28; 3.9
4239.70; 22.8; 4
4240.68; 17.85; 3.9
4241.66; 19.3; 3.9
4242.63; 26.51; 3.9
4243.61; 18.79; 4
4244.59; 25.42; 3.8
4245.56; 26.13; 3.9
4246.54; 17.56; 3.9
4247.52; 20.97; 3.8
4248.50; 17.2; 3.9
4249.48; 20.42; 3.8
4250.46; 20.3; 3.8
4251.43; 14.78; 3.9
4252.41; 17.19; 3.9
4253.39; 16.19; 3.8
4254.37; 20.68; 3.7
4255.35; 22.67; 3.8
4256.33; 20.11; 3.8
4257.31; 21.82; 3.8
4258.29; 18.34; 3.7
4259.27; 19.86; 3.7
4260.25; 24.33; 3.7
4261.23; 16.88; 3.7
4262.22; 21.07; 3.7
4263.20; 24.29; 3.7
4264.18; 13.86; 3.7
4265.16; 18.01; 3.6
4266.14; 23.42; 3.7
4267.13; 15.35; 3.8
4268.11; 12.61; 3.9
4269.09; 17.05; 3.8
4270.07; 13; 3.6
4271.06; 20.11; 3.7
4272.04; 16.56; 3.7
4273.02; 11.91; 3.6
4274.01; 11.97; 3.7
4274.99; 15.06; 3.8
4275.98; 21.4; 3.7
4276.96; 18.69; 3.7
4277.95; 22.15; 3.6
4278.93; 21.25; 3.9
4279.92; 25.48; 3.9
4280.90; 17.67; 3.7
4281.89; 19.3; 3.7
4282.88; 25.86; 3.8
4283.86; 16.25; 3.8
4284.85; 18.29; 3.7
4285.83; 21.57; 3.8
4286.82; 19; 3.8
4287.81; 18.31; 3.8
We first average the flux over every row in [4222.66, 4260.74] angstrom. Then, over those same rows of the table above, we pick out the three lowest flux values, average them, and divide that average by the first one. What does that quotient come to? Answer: 0.758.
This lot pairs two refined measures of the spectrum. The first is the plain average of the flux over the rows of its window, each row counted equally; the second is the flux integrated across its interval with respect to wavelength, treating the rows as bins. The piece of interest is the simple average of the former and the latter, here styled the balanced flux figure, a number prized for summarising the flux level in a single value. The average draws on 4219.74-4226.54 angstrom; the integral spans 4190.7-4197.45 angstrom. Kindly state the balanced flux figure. 86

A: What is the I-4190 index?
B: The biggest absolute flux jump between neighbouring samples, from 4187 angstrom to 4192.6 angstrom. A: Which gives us 3.9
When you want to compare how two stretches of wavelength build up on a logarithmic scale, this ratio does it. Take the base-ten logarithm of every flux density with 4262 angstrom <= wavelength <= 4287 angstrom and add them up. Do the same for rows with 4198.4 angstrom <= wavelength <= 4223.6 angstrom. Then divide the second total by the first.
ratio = 1.04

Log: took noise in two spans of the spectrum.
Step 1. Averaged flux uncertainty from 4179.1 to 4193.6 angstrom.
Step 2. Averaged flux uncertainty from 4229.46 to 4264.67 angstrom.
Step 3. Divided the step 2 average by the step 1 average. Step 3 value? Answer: 0.975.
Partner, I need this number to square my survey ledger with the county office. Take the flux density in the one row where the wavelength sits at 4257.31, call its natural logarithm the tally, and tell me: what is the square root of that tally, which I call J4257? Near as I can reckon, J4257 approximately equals 1.76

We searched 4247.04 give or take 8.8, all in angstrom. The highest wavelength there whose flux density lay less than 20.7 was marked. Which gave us 4254.37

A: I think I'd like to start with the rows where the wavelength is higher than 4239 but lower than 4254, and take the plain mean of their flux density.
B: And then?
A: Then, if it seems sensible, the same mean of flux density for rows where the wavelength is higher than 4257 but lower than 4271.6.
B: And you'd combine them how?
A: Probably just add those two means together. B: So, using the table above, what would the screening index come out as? 38.8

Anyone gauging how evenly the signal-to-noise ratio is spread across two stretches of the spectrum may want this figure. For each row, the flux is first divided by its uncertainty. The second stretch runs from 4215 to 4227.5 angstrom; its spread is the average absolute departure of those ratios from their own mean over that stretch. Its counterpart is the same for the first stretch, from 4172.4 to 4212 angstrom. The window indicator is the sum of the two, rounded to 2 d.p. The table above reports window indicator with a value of 1.21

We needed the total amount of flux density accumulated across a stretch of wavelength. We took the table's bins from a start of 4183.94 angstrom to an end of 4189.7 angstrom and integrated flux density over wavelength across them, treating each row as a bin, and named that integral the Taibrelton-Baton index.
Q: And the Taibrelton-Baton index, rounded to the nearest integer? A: 109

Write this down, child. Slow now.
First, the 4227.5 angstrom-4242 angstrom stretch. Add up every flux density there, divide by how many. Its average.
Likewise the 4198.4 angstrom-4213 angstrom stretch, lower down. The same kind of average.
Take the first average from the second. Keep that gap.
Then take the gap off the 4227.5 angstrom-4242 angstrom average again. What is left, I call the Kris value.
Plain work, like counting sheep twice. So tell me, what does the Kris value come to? 24.9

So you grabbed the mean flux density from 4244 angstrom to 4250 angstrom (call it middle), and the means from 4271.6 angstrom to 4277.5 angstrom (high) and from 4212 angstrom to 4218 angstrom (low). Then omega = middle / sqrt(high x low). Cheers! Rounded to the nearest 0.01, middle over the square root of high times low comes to 1.14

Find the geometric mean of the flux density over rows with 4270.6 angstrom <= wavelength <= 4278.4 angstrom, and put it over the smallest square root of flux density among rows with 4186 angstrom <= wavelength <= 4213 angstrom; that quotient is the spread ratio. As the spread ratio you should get 4.22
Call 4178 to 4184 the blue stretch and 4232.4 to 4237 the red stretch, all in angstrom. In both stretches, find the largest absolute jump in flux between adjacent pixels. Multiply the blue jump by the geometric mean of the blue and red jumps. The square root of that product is 4.6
